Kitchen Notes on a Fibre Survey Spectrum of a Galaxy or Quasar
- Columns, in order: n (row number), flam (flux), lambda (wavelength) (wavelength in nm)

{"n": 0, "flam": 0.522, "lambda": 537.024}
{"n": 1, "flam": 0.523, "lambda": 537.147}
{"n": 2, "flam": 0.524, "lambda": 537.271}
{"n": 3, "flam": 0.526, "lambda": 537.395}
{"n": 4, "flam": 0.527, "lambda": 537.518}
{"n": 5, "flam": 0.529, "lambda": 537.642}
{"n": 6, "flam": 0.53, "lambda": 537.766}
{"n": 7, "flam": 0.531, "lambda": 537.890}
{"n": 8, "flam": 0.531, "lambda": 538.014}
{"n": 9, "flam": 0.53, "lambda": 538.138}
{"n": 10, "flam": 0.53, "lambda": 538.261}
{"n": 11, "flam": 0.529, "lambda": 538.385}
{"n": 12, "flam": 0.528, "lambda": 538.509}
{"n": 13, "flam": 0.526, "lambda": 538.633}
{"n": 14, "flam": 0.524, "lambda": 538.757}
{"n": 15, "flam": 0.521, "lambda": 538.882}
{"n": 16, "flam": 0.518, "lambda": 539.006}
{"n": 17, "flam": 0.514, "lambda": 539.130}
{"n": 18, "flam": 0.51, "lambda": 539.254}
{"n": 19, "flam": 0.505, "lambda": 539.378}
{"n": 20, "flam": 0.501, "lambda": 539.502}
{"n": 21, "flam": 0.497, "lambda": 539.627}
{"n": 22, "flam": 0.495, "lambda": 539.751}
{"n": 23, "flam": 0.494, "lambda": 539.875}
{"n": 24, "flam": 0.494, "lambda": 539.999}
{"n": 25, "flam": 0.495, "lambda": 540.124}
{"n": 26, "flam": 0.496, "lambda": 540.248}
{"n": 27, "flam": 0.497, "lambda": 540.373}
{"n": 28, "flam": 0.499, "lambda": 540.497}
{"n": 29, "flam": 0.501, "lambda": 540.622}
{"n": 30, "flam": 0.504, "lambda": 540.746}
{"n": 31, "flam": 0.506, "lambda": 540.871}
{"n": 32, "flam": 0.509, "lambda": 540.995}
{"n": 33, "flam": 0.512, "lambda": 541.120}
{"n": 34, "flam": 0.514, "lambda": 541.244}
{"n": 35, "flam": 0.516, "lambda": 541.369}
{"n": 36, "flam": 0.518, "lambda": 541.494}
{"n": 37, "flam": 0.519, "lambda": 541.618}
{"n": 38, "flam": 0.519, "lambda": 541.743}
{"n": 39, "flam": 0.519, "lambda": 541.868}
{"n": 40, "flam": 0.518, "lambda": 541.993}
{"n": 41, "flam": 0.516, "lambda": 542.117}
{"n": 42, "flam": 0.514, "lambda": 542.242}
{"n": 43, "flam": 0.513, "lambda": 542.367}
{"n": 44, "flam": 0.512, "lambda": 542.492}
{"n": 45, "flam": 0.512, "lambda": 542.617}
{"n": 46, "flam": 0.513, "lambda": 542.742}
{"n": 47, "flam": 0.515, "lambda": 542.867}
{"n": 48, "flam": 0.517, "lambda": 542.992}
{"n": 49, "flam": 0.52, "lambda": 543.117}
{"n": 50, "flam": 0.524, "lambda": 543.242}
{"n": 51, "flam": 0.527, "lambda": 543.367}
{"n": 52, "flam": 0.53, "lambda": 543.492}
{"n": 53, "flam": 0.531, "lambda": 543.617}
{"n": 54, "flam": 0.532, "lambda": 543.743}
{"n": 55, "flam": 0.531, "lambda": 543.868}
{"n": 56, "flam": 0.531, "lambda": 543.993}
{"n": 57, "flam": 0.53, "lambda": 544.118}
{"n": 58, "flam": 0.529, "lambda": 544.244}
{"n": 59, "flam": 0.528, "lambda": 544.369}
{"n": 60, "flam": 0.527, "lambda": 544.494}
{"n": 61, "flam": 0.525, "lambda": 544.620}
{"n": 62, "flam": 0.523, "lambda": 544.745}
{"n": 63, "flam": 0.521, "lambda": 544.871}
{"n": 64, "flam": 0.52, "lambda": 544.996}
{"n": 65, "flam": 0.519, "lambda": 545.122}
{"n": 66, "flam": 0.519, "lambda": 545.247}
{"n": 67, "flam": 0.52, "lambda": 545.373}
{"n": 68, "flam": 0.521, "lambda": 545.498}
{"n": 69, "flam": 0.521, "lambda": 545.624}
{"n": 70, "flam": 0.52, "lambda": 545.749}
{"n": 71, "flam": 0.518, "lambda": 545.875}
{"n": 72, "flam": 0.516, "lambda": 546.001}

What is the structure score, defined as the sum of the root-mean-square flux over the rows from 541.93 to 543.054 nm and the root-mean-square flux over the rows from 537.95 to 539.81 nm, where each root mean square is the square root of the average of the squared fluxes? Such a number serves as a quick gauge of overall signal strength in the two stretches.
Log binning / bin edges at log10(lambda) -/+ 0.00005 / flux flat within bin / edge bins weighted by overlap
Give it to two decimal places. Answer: 1.03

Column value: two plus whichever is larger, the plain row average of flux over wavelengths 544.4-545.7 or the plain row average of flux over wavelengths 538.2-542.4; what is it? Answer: 2.52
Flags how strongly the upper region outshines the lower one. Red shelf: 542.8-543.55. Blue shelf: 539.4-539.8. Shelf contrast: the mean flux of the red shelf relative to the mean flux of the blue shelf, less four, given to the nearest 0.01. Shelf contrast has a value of -2.95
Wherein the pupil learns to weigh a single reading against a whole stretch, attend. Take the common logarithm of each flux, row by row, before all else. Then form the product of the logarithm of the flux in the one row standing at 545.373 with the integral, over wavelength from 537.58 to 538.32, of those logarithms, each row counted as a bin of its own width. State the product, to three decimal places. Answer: 0.058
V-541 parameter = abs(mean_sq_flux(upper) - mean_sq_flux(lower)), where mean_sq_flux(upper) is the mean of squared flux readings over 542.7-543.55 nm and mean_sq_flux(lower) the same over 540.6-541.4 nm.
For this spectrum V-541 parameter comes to 0.012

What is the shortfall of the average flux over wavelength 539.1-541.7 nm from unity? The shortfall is 0.495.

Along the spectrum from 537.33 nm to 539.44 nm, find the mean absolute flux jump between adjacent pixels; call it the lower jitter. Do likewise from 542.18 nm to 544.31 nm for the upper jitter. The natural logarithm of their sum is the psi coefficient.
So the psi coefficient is -5.65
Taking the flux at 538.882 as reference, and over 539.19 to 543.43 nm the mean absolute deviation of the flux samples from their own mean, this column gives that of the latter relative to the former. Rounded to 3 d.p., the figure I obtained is 0.016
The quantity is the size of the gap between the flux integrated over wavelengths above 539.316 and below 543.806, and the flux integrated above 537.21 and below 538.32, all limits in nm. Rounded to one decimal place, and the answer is 1.7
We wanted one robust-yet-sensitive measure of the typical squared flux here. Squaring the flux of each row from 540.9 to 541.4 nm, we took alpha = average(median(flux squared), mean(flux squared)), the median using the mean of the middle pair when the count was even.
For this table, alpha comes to 0.263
